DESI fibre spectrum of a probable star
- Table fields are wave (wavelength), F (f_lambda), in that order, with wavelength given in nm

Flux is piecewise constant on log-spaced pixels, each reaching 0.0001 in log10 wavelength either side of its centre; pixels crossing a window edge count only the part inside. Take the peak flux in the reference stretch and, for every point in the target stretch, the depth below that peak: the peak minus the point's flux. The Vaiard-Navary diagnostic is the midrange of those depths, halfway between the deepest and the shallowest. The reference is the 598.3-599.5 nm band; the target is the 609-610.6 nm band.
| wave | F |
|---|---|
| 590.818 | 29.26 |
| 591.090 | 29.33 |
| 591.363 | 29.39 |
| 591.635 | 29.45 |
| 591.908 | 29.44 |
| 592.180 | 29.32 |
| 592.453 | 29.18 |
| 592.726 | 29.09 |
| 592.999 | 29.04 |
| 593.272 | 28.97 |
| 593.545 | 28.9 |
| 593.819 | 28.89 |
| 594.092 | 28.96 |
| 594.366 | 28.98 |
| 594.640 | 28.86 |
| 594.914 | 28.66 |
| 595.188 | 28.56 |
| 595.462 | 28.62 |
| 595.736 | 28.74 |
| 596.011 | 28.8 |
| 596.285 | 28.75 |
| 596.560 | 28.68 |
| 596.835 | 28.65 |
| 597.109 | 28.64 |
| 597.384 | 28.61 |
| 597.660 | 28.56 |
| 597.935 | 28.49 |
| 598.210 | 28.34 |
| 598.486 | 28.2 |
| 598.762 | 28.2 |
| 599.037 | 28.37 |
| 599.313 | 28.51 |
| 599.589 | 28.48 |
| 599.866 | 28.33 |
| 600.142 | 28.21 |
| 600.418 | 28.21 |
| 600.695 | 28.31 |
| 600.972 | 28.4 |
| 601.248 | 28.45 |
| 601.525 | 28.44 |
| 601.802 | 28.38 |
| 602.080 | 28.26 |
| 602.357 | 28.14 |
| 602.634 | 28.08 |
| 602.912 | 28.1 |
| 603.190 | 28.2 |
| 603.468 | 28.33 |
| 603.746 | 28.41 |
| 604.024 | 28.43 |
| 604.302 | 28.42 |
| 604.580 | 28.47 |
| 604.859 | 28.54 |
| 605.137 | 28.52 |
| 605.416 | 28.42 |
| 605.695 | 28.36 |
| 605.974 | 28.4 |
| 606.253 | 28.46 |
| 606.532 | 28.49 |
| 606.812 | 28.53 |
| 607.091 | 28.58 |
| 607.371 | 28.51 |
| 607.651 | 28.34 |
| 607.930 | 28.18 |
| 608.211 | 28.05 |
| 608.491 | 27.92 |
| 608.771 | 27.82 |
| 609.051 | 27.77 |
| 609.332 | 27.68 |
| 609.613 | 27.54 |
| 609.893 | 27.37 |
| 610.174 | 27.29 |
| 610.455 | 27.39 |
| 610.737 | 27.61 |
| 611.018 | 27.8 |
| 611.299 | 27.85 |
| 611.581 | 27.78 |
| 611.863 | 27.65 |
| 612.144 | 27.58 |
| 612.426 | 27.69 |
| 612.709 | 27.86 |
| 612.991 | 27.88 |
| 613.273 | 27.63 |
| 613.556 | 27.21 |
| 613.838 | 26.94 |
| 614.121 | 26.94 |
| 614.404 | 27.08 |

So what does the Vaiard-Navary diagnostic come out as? 1.0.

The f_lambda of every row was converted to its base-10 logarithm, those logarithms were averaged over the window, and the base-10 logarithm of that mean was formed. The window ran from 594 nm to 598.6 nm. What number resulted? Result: 0.1635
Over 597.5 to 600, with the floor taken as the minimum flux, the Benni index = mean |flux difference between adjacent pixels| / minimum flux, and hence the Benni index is 0.0038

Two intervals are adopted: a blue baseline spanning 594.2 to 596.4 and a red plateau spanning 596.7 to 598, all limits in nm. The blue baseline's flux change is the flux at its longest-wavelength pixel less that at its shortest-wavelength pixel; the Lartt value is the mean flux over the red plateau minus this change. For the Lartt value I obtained 28.8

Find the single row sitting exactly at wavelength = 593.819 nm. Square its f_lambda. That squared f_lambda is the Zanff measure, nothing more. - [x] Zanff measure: 835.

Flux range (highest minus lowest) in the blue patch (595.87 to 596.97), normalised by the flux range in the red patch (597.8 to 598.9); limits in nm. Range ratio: 0.5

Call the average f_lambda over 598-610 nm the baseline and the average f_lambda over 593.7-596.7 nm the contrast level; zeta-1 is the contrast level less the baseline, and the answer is 0.51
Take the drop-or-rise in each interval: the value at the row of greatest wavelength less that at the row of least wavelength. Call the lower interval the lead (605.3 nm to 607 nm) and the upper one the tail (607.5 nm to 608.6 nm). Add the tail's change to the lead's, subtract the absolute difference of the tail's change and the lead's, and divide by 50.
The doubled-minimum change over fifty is -0.0168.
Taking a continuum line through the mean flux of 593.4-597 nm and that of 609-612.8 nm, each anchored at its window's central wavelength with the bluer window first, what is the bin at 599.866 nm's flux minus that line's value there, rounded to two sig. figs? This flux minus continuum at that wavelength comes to -0.10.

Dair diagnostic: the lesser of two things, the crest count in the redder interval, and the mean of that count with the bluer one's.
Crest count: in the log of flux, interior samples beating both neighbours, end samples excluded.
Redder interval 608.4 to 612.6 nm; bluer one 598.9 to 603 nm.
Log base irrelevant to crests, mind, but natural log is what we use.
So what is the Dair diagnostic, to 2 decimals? 1.00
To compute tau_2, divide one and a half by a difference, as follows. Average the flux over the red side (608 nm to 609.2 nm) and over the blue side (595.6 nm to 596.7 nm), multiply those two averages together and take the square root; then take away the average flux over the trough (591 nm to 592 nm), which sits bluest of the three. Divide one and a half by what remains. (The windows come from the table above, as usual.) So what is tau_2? -1.4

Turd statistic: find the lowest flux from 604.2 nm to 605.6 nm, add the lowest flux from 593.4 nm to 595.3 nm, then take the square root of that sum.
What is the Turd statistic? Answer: 7.549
